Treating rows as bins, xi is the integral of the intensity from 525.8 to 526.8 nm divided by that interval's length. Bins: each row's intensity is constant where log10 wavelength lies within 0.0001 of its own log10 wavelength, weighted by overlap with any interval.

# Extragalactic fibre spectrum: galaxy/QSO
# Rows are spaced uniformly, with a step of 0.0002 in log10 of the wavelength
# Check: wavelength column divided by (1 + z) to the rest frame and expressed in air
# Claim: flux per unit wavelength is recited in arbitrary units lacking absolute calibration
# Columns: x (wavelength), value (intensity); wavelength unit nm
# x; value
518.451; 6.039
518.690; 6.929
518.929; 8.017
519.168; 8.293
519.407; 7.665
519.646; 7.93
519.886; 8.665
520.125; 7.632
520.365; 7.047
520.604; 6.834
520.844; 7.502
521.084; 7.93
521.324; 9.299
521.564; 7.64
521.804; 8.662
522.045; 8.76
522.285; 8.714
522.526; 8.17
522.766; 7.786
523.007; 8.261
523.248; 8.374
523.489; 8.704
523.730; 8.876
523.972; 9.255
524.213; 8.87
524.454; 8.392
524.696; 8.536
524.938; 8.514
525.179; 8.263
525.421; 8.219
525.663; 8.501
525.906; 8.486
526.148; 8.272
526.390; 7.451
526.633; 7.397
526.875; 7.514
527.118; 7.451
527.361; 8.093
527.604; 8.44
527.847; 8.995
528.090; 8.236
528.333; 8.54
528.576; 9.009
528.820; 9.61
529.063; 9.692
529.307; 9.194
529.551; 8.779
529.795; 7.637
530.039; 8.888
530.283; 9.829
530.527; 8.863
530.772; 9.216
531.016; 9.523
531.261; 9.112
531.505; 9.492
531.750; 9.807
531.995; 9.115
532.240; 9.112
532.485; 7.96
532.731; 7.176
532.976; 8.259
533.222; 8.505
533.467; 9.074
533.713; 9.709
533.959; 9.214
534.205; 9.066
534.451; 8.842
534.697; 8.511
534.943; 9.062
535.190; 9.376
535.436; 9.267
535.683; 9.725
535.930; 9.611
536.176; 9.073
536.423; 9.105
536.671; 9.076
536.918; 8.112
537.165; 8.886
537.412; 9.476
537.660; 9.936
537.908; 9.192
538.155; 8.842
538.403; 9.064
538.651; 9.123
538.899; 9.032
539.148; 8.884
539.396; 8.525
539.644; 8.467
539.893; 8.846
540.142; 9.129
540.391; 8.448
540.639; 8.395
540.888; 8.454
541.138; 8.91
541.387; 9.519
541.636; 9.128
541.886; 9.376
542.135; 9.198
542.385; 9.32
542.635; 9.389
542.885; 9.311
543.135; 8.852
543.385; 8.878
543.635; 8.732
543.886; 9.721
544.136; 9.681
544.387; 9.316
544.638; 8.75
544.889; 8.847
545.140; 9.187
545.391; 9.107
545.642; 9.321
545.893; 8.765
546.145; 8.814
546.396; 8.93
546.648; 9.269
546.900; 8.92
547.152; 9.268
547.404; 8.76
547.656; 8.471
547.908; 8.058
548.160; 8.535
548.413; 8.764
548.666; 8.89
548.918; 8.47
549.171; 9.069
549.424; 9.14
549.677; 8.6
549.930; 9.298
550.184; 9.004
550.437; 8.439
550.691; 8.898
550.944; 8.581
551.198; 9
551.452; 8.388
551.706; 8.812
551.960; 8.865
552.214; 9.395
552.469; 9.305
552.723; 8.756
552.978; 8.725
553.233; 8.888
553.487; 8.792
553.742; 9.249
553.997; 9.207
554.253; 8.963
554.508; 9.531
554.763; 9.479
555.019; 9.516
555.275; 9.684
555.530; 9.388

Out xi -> 7.88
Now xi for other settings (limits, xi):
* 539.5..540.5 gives 8.72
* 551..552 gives 8.74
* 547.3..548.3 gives 8.46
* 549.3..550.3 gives 9.01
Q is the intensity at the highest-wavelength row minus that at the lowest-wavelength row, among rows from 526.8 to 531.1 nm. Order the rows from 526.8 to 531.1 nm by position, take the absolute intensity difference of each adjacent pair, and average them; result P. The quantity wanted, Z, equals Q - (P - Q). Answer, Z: 3.4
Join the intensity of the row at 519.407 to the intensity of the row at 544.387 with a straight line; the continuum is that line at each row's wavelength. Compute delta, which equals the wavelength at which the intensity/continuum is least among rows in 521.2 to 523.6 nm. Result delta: 521.564 nm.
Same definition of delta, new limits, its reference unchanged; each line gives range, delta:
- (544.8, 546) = 545.893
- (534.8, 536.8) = 536.671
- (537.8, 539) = 538.155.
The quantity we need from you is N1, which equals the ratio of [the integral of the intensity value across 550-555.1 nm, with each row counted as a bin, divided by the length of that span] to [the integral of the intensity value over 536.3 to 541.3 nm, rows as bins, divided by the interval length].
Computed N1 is 1.01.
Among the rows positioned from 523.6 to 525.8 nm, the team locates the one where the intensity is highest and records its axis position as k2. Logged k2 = 523.972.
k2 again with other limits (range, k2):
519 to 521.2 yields 519.886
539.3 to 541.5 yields 541.387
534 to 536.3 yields 535.683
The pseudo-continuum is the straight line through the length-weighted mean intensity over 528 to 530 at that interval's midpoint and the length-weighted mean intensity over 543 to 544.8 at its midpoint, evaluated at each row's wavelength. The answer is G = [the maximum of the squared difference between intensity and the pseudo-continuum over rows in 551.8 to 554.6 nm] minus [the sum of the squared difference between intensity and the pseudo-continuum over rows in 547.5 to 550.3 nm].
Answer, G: -3.3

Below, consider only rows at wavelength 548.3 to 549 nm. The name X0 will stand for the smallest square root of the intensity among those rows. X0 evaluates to 2.910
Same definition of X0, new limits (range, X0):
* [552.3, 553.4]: 2.954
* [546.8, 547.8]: 2.910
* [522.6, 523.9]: 2.790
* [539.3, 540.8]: 2.897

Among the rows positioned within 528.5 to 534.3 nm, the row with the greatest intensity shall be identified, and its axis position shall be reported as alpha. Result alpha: 530.283 nm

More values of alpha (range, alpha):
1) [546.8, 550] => 549.930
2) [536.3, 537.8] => 537.660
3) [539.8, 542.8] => 541.387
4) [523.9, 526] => 523.972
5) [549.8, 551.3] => 549.930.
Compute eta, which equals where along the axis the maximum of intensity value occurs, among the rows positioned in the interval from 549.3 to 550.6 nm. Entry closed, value 549.930 nm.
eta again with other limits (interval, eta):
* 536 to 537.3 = 536.423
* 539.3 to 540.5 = 540.142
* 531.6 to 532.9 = 531.750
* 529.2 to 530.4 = 530.283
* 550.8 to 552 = 551.198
